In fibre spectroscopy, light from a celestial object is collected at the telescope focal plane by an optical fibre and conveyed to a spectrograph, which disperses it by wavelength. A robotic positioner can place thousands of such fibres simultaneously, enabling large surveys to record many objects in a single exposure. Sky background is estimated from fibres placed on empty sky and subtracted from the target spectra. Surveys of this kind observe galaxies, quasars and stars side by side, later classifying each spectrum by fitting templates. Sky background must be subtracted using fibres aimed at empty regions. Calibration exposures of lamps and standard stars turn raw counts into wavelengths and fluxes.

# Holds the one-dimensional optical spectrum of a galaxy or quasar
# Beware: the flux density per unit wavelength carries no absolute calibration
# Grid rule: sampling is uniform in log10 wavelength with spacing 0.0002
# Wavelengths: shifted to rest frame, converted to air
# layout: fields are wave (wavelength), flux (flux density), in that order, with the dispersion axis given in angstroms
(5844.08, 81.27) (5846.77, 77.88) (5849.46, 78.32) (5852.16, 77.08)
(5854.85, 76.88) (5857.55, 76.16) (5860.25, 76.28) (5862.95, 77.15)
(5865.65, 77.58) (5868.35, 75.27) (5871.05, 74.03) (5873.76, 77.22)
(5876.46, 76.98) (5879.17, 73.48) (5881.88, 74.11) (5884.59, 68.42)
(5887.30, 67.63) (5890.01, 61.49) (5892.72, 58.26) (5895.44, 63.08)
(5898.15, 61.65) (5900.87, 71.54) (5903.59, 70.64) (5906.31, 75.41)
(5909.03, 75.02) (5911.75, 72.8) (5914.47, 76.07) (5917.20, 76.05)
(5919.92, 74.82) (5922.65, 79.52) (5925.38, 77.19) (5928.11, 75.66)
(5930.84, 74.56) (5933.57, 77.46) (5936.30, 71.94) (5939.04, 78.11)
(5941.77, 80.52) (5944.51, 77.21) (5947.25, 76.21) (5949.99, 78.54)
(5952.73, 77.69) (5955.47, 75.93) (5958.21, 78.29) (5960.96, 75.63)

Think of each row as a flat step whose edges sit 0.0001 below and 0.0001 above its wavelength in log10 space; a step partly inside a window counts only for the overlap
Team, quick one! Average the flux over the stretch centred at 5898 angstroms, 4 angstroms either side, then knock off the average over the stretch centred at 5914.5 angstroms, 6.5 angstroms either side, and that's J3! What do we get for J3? -10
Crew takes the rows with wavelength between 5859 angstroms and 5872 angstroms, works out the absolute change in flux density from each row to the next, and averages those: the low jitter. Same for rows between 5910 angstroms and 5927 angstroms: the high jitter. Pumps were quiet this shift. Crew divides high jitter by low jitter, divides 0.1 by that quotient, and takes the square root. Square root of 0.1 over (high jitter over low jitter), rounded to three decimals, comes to 0.229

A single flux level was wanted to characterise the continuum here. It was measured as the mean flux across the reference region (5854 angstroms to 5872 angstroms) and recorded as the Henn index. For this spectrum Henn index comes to 76.2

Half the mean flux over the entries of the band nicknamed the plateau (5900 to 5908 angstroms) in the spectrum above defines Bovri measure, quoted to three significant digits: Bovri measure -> 36.3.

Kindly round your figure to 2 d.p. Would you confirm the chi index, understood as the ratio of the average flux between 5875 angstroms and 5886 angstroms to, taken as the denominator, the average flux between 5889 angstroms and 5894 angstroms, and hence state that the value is 1.22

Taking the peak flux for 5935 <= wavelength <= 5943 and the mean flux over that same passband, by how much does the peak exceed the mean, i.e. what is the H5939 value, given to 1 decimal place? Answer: 3.7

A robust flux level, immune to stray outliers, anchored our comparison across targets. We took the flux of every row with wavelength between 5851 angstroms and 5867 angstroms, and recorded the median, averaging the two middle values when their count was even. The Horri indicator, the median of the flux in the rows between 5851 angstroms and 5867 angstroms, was 77.0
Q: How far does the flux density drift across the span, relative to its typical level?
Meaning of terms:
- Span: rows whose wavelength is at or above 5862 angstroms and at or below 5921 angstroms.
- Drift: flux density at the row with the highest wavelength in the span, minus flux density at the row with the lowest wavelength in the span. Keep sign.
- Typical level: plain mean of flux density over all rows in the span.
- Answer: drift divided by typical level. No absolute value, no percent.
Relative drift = -0.03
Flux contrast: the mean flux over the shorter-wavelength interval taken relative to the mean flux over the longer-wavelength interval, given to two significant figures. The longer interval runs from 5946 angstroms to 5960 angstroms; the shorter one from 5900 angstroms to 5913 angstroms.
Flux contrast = 0.95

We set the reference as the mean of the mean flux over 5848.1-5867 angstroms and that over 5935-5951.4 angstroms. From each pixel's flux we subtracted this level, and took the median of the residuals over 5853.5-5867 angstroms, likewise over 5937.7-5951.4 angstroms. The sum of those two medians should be 1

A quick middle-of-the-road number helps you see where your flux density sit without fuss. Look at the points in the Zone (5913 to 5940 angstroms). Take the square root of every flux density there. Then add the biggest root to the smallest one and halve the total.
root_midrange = 8.70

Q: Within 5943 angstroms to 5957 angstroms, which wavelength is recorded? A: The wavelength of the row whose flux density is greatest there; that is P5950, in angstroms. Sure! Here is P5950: 5949.99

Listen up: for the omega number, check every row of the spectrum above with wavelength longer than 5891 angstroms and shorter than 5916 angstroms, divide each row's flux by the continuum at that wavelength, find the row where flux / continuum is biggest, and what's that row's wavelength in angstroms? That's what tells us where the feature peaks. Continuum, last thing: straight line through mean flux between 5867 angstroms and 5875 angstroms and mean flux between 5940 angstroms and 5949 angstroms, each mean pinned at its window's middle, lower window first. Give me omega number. 5914.47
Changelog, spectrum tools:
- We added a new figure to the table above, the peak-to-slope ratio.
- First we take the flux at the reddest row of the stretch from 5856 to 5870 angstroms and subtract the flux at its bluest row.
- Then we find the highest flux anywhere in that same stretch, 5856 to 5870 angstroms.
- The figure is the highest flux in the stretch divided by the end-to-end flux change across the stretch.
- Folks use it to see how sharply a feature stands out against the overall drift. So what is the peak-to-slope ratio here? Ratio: -87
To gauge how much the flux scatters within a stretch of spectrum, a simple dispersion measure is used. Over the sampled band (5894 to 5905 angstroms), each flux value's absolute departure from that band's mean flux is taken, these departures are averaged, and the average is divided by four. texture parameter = 1.1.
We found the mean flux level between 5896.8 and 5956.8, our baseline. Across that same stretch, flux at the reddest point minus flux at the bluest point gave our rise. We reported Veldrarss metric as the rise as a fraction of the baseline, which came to 0.19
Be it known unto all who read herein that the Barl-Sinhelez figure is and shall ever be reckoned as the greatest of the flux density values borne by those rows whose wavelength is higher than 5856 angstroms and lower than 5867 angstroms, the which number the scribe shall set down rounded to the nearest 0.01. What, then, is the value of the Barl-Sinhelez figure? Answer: 77.58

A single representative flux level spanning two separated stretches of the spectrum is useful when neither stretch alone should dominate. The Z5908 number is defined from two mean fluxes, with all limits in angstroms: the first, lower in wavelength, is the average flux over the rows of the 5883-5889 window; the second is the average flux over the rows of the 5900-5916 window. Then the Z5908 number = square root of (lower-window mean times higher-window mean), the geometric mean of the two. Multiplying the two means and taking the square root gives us 71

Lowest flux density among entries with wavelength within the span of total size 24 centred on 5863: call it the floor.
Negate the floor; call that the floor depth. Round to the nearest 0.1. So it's -74.0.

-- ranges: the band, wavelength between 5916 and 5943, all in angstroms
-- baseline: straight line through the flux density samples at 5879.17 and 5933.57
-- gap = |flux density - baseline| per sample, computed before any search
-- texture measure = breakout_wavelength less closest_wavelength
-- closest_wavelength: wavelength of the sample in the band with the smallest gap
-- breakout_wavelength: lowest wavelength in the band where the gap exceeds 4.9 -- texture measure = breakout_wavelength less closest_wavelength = 2.7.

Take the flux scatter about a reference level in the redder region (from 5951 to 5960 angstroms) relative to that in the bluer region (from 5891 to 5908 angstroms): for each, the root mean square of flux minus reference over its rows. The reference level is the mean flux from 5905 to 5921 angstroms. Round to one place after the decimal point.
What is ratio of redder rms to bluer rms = 0.2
